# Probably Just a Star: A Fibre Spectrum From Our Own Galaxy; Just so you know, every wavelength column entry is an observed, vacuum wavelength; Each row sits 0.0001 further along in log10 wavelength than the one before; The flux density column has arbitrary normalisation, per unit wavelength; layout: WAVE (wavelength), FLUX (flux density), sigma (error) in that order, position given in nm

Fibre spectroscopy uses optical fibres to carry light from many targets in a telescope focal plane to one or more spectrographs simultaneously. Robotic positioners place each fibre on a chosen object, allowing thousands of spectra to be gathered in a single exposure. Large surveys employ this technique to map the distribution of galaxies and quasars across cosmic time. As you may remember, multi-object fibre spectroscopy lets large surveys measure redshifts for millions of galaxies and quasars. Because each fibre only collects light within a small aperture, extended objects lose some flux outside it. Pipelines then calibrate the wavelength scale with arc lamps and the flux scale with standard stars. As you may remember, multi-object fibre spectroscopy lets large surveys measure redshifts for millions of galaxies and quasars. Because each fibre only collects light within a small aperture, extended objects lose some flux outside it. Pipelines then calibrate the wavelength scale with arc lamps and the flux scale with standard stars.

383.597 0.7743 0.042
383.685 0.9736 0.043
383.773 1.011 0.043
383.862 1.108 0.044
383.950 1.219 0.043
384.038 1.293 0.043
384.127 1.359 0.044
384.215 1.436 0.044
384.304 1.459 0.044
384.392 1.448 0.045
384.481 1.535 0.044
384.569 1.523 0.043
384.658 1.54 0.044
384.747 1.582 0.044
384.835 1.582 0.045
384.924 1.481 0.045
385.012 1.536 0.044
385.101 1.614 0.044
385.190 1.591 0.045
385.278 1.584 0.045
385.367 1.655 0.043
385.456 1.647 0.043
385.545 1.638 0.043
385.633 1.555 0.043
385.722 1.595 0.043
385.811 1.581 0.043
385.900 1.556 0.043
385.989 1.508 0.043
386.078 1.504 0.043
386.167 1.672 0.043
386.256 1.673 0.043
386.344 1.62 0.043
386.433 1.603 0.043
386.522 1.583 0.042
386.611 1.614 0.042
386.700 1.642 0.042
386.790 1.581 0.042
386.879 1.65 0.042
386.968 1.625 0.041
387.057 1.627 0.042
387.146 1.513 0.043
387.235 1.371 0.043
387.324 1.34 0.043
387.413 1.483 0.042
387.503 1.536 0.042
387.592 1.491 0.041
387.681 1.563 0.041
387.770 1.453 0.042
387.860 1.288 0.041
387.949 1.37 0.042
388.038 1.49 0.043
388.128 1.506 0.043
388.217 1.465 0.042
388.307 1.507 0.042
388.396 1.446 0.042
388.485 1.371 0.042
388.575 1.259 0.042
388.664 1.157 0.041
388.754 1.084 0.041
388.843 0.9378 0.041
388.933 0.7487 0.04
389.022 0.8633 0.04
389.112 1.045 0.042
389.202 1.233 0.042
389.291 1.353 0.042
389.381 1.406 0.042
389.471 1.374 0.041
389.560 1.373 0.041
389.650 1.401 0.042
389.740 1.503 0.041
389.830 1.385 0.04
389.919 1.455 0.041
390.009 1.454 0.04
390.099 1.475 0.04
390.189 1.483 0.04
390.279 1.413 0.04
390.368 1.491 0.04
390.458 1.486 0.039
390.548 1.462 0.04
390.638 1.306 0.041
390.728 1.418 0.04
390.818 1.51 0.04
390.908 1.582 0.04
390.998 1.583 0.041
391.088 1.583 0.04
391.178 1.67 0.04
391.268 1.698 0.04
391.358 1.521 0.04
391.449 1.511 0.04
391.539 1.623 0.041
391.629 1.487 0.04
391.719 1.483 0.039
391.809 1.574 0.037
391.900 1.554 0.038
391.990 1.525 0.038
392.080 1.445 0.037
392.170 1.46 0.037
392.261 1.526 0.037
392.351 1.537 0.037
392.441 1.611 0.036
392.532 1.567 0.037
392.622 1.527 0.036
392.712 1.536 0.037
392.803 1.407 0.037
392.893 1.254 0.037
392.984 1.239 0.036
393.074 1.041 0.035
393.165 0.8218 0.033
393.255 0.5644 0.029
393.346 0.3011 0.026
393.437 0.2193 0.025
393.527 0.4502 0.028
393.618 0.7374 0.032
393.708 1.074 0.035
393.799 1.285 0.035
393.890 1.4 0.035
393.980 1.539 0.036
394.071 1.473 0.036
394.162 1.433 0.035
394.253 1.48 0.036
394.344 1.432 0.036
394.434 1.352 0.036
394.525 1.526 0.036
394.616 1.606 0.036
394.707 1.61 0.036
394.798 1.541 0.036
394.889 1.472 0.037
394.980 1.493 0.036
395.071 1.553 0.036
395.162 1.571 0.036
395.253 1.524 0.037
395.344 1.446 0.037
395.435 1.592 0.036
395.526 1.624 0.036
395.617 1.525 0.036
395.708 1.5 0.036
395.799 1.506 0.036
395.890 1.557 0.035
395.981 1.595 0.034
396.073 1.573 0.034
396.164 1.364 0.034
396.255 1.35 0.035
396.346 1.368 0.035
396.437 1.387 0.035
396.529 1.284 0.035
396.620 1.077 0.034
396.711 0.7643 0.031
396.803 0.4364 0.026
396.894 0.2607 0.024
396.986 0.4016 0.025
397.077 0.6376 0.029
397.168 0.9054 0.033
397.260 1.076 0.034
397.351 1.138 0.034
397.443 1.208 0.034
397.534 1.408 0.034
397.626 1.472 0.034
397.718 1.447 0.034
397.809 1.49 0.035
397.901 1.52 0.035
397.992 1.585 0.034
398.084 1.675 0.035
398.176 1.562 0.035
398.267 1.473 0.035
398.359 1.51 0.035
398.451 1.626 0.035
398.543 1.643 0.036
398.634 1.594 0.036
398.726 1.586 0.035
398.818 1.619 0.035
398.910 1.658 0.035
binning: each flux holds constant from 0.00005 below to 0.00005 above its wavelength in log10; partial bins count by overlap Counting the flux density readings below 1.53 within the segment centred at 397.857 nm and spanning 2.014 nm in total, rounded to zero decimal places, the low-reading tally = 14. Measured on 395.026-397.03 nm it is 15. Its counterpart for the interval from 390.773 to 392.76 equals 10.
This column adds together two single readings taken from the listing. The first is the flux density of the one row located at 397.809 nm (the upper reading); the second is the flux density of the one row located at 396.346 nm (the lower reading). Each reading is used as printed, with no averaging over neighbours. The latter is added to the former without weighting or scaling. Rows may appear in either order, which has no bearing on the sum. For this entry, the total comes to 2.86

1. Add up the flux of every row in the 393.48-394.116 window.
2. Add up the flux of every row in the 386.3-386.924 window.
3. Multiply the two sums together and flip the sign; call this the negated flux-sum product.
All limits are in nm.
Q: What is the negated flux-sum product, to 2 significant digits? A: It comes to -90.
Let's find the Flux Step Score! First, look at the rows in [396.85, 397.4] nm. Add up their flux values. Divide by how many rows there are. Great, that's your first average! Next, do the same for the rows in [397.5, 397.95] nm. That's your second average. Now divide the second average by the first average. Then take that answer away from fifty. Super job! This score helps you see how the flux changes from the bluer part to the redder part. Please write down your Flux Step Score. 48.01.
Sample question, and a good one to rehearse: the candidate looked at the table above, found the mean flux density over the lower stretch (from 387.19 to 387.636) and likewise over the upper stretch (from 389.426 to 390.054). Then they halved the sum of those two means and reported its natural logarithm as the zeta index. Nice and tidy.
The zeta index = 0.36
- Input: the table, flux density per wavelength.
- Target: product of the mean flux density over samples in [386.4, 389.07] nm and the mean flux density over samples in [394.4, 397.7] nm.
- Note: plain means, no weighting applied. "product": 1.82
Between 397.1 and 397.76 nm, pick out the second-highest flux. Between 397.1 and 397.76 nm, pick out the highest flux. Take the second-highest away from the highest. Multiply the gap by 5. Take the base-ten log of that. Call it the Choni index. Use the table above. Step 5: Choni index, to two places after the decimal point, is -0.90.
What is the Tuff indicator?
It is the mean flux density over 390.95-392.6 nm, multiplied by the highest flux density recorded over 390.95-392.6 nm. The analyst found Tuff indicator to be 2.64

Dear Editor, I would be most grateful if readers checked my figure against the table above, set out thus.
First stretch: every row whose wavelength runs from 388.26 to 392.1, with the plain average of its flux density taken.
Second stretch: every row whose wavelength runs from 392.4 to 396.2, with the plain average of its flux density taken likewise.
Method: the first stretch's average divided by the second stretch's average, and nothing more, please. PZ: 1.05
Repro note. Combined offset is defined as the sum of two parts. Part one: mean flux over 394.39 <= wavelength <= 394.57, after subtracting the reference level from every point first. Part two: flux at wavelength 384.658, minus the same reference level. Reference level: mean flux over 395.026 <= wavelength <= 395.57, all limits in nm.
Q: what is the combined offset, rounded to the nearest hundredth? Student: -0.12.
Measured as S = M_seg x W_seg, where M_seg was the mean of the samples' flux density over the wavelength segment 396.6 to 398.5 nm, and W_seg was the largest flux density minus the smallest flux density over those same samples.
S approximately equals 1.7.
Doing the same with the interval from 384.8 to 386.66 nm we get 0.3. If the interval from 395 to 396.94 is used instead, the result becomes 1.8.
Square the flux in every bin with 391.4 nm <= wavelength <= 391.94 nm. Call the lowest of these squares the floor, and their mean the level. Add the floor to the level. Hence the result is 4.6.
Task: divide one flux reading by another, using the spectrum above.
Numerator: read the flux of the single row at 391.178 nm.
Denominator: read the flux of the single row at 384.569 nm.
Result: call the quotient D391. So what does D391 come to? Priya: 1.10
